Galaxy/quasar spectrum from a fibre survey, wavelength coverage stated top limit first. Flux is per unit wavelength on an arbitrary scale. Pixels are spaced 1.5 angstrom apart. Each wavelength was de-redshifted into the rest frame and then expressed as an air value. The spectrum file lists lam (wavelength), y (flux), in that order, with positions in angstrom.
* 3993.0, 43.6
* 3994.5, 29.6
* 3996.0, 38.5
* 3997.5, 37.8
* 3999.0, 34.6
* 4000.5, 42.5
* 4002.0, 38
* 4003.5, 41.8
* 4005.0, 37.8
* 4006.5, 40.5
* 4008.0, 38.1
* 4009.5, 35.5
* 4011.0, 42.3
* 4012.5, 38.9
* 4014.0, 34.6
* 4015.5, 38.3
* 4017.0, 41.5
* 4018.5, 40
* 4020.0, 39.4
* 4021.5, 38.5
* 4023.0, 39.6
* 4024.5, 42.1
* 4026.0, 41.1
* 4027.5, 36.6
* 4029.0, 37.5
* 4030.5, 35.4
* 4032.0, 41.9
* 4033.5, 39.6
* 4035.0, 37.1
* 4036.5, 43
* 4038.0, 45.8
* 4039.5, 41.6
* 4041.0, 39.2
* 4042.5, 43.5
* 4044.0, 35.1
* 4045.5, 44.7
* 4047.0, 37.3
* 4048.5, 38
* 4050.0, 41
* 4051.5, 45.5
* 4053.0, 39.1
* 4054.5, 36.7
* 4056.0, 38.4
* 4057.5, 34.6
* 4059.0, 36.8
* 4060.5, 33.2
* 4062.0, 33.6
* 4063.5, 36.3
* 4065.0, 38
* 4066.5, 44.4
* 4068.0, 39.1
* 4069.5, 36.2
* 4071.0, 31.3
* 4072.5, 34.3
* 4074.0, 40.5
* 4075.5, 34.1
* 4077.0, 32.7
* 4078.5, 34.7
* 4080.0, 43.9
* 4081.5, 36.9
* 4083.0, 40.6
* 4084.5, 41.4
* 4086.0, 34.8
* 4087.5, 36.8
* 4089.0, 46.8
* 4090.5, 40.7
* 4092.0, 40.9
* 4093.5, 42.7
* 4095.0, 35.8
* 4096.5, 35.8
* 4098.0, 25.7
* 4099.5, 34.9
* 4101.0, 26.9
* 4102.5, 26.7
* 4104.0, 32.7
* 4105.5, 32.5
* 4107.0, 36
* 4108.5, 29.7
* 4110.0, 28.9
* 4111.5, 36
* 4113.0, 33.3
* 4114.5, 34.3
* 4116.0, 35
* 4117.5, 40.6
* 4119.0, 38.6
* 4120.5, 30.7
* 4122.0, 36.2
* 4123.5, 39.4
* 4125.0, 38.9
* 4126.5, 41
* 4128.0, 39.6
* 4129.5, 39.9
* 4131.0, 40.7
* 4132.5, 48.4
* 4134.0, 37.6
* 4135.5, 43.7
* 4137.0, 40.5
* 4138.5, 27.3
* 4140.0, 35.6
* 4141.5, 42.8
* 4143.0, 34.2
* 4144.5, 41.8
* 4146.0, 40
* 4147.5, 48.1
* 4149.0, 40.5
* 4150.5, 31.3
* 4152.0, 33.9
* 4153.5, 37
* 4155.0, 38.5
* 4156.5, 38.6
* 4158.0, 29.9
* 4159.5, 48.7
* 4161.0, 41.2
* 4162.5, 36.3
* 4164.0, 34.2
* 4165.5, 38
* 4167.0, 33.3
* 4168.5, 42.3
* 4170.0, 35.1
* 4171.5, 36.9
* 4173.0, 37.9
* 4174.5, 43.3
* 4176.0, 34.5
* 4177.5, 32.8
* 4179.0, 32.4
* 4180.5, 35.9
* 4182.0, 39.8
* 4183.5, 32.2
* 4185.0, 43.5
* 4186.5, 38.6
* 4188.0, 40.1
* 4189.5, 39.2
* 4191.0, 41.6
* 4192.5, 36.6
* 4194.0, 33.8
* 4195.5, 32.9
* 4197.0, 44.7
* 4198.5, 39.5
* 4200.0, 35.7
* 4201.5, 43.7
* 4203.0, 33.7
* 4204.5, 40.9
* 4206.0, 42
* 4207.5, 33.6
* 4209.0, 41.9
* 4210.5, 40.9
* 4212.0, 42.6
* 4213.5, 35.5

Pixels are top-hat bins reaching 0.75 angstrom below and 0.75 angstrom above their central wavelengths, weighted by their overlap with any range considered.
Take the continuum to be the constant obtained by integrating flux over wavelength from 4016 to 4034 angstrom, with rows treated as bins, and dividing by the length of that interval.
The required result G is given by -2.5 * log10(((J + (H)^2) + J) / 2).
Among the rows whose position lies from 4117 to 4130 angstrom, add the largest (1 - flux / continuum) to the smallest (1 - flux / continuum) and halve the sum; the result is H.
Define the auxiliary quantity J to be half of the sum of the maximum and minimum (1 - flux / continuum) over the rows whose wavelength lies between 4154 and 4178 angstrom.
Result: 5.4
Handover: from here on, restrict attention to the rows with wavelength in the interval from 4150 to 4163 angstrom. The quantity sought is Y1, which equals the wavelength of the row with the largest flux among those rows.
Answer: 4159.5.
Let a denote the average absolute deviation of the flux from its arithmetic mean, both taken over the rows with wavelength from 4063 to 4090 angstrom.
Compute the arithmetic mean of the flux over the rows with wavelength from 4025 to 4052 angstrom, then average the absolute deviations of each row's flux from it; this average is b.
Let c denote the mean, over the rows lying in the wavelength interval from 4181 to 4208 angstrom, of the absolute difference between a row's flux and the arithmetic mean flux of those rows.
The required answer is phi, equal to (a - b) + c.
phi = 4.0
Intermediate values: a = 3.5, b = 2.91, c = 3.41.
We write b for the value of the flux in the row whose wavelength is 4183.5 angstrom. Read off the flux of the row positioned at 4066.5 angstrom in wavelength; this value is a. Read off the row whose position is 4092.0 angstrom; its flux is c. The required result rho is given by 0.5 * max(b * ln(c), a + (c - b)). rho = 60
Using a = 44.4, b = 32.2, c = 40.9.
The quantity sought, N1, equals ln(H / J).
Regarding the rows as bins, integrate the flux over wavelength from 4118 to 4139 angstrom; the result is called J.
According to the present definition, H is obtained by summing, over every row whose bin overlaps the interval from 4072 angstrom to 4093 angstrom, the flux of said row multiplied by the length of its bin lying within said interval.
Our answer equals -0.008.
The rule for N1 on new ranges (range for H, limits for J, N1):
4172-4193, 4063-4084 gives 0.009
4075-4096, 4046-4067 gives 0.019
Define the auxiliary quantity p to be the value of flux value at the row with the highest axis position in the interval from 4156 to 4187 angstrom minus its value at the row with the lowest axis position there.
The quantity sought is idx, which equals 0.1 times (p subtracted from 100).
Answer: 10.0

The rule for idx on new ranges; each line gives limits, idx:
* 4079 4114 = 11.1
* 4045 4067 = 10.0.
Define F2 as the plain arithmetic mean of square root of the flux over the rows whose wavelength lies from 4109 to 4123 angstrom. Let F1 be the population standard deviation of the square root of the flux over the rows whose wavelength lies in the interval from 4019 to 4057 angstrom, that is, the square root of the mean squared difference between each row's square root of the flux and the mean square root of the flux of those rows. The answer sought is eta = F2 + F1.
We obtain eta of 6.1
